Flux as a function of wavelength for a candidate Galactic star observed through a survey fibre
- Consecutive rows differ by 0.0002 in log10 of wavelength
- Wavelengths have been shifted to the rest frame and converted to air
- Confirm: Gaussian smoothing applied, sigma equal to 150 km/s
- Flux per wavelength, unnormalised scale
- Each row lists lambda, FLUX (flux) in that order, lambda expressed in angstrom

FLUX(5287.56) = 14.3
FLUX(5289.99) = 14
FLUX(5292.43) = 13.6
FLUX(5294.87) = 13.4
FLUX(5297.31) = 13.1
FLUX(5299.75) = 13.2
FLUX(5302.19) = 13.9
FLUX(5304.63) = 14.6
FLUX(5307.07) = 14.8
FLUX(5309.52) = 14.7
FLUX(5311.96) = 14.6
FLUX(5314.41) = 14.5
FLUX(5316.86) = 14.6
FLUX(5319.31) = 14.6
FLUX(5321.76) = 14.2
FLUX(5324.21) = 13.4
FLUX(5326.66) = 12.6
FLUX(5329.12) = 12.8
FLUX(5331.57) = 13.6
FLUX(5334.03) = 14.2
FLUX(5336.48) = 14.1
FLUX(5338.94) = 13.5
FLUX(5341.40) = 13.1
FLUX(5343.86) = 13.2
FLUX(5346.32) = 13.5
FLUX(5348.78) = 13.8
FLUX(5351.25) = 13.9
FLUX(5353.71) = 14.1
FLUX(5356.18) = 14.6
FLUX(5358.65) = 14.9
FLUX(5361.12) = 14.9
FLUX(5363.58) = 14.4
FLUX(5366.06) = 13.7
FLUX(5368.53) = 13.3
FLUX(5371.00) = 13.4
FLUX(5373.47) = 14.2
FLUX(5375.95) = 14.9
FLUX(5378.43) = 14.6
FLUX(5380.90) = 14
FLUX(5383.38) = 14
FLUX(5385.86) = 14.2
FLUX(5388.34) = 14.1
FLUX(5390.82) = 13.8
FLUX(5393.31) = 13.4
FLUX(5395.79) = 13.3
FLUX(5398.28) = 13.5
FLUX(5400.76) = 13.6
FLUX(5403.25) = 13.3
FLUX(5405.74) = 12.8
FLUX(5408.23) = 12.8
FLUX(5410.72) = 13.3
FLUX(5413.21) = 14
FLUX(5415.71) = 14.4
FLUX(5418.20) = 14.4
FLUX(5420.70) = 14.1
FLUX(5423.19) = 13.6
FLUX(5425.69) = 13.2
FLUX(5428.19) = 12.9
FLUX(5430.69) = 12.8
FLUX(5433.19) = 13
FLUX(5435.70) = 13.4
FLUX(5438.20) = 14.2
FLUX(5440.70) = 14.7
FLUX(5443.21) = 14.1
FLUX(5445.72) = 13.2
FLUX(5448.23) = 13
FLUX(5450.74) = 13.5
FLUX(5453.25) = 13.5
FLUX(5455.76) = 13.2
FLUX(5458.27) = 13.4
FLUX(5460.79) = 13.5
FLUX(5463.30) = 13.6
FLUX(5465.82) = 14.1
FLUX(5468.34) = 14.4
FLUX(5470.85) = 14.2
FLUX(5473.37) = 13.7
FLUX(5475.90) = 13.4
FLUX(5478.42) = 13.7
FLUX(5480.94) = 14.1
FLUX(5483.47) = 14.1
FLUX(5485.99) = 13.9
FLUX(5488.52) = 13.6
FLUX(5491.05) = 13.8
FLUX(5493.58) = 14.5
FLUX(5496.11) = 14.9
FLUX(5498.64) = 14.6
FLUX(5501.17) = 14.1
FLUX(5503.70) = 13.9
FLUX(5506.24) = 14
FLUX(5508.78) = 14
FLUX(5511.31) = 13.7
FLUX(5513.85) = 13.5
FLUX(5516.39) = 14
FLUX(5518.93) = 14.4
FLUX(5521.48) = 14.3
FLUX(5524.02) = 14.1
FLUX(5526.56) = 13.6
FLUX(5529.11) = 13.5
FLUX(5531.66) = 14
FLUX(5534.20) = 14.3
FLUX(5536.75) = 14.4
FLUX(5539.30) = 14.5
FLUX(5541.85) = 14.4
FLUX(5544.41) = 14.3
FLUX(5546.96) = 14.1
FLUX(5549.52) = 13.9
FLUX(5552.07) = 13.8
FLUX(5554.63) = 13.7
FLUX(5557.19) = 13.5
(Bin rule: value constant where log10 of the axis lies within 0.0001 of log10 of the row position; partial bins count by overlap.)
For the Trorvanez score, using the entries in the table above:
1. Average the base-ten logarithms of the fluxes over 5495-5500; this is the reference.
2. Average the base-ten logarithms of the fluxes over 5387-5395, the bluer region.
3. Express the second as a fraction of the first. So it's 0.97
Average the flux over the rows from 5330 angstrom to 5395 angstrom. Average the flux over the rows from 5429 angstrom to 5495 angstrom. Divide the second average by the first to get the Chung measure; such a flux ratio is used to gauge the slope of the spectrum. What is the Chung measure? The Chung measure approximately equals 0.98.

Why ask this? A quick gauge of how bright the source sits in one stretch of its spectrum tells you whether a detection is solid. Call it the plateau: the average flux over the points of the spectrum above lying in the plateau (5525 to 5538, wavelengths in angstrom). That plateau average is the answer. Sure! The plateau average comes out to 14.0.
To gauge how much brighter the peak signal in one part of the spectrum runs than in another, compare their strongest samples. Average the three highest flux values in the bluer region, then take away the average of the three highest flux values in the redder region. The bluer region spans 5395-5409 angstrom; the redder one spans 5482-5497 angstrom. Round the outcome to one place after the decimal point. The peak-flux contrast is -1.0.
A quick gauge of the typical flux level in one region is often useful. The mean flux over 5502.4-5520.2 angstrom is 13.9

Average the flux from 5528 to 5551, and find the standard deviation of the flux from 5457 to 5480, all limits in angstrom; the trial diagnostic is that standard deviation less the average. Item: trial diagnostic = -13.8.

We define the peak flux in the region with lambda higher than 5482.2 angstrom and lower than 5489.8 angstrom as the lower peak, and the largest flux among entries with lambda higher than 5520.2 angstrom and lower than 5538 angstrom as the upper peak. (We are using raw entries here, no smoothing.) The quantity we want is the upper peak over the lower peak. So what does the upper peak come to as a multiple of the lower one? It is 1.02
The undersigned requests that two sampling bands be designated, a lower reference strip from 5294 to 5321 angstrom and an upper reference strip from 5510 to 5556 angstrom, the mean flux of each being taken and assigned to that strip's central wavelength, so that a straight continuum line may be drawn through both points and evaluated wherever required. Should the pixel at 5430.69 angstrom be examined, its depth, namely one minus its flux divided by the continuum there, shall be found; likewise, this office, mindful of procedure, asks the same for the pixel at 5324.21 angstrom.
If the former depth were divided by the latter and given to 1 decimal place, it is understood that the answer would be 1.7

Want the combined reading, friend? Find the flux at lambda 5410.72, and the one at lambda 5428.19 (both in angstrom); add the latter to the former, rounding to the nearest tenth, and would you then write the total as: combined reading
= 26.2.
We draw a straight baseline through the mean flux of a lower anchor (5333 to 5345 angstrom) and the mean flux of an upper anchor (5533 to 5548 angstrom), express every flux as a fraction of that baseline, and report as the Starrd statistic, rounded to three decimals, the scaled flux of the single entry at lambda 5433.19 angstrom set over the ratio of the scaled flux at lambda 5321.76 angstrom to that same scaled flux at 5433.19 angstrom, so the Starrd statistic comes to 0.829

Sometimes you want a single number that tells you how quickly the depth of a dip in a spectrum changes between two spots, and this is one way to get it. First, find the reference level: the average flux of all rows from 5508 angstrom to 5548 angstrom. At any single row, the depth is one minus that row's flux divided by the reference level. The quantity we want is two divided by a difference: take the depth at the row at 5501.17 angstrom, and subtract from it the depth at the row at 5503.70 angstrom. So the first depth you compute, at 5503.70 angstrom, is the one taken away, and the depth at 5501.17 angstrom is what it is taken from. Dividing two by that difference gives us -141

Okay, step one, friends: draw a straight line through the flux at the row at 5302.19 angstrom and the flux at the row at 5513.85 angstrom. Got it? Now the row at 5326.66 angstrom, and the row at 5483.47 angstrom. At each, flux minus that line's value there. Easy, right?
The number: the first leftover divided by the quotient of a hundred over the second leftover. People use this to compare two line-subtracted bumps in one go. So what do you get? -0.0068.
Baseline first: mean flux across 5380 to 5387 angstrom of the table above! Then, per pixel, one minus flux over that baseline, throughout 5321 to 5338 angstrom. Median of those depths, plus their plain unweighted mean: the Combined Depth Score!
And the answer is 0.07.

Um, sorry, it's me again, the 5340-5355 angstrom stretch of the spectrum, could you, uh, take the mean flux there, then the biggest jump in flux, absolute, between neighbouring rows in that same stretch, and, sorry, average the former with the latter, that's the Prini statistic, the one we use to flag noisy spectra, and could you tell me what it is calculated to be 6.95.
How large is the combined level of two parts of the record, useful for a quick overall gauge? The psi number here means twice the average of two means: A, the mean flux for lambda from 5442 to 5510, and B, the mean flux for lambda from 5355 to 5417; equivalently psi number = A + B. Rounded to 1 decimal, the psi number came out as 27.7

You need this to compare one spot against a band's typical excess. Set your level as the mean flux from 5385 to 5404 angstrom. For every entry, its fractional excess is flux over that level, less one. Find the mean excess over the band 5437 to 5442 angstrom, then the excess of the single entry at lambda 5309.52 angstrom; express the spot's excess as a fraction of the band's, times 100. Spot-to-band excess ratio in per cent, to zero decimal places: 131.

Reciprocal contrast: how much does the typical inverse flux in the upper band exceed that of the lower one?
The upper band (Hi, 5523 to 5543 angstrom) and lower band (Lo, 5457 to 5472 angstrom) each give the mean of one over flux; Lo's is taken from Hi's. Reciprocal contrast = -0.0012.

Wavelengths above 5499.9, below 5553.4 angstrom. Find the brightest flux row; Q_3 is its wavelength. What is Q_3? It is 5539.30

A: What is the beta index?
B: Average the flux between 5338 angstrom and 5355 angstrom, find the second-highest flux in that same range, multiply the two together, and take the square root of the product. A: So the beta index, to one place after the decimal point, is 13.7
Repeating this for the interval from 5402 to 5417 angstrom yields 13.7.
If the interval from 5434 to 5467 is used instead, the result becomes 13.9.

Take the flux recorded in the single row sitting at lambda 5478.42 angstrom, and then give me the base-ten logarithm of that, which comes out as 1.14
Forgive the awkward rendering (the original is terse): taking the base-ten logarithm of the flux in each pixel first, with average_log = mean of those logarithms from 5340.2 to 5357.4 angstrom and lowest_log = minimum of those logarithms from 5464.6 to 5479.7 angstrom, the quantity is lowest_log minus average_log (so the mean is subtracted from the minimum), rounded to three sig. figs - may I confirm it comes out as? -0.0107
